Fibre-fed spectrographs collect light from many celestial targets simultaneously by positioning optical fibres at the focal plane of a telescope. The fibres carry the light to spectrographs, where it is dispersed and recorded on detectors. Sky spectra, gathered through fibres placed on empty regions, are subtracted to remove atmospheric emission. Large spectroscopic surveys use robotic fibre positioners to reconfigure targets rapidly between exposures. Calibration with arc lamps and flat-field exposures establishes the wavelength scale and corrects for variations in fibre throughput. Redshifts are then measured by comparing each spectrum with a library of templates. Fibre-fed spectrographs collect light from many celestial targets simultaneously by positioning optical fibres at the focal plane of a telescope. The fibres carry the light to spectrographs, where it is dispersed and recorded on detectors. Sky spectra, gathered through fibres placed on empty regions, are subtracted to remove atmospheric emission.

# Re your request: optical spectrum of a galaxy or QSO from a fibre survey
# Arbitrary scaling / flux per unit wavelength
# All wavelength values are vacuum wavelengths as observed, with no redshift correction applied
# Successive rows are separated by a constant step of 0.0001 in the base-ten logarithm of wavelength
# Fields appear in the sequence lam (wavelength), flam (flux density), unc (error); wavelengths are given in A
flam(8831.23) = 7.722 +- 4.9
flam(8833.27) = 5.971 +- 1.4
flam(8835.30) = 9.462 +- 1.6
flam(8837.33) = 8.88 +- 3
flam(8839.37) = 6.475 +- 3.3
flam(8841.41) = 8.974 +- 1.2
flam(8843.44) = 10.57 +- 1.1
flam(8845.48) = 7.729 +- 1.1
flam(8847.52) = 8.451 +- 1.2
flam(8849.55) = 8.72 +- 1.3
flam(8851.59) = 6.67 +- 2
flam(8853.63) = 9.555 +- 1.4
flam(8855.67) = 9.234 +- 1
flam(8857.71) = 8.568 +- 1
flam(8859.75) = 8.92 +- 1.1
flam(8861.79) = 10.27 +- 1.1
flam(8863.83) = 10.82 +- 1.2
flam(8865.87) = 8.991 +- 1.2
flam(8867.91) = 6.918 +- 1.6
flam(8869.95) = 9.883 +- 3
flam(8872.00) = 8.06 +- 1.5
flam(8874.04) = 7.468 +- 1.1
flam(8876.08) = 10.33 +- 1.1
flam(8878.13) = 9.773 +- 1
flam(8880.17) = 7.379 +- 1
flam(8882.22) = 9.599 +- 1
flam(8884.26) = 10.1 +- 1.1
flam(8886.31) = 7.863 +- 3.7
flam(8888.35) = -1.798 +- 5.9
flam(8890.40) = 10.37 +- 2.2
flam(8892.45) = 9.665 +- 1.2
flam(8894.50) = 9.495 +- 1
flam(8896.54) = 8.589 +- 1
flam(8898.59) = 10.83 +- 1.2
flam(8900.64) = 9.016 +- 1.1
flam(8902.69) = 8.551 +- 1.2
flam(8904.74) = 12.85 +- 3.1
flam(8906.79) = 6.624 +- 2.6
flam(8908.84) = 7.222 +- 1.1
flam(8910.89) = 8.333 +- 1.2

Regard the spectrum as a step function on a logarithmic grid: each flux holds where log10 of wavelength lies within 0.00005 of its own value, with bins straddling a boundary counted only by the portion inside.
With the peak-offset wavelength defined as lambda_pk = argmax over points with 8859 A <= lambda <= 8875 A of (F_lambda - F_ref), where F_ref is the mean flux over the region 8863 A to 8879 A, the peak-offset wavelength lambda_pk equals 8863.83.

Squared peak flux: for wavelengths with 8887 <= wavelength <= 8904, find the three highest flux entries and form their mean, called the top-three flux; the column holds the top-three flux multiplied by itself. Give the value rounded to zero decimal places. 106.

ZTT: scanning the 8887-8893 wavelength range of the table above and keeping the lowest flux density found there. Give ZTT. -1.798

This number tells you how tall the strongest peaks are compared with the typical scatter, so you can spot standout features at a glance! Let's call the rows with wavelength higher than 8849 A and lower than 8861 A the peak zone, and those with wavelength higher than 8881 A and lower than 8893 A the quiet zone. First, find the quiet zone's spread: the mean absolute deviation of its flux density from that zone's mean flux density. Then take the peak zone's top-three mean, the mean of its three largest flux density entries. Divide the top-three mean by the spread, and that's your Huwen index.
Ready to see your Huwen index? 3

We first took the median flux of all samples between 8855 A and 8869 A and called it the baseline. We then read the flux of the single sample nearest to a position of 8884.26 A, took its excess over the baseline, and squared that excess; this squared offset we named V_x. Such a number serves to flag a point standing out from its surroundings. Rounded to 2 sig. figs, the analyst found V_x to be 1.2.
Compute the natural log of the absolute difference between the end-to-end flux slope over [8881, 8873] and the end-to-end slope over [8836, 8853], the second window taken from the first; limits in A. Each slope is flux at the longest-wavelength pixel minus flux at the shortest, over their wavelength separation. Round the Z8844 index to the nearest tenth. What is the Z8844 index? -2.0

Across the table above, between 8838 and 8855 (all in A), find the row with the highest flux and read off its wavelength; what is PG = 8843.44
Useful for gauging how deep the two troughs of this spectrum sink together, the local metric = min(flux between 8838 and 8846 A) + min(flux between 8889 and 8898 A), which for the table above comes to 15.1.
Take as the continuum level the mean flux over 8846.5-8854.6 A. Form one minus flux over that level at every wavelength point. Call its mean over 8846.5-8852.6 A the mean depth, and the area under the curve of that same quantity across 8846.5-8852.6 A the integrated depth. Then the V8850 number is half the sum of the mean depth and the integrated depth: 0.17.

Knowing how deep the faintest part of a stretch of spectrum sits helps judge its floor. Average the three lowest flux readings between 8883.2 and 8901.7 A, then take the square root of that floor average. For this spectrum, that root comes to 2.2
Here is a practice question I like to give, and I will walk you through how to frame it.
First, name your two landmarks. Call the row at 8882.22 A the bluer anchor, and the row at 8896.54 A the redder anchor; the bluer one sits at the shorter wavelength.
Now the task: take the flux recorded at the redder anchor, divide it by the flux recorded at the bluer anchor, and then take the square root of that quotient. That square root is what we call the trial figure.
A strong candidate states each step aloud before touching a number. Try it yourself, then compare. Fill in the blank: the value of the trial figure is 0.95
